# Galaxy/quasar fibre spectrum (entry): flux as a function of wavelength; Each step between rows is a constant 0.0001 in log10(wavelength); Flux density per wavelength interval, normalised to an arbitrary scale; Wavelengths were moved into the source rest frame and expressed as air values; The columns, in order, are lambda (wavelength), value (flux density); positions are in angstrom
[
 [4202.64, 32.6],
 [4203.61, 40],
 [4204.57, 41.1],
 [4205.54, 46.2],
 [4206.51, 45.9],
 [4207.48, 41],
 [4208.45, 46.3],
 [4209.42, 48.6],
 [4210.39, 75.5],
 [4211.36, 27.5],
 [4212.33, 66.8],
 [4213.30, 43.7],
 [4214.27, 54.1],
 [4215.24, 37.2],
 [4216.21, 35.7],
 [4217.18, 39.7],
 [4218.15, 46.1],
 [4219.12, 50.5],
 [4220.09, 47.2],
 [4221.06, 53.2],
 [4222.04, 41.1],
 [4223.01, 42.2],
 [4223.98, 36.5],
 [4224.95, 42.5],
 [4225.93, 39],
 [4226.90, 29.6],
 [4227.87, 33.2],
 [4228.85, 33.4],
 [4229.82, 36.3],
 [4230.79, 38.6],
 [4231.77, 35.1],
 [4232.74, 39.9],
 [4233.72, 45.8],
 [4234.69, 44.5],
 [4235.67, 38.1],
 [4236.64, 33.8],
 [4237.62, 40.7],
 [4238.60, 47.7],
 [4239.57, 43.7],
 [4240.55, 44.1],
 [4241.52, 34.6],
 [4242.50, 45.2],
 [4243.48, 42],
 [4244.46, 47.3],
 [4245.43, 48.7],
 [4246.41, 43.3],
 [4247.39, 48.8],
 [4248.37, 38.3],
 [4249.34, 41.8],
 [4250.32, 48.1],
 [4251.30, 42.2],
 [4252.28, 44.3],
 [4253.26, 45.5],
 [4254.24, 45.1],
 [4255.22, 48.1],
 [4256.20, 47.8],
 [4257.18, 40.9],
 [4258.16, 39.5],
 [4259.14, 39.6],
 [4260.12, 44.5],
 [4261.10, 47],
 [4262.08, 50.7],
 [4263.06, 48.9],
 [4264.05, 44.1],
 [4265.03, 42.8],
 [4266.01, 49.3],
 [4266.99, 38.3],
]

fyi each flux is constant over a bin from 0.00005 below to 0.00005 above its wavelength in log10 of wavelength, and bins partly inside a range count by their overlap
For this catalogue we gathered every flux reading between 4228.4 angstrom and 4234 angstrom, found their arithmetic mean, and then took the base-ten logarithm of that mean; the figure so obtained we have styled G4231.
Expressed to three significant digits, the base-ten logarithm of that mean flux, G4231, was 1.58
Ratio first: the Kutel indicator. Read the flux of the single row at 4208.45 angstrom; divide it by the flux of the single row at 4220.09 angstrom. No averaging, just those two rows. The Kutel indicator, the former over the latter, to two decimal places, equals 0.98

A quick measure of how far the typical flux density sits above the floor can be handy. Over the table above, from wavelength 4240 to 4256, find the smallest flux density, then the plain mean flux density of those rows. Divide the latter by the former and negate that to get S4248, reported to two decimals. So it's -1.28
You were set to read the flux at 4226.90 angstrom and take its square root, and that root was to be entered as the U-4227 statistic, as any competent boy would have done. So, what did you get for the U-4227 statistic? 5.4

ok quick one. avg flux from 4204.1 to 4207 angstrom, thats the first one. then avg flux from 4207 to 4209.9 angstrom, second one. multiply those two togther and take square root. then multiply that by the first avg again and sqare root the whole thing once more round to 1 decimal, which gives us 44.6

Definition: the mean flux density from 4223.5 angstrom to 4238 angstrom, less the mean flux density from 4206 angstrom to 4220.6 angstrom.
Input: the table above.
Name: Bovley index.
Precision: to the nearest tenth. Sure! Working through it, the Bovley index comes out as -9.3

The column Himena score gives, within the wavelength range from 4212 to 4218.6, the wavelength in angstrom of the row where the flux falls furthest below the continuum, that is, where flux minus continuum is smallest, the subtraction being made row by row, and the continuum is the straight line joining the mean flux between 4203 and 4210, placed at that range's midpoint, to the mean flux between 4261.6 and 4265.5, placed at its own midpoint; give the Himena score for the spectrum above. 4216.21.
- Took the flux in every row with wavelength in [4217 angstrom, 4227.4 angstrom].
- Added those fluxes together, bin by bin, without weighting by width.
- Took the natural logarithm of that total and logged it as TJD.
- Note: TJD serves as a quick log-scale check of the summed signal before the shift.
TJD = 6.15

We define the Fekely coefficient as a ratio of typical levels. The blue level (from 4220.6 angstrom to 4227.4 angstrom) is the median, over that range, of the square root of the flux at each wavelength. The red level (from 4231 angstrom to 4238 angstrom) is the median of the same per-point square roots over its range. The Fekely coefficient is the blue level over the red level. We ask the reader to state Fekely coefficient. 1.015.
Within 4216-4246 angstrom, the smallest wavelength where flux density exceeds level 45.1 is 4218.15 angstrom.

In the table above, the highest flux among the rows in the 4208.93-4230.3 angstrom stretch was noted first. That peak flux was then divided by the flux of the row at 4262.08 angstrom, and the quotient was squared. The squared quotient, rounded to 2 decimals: 2.22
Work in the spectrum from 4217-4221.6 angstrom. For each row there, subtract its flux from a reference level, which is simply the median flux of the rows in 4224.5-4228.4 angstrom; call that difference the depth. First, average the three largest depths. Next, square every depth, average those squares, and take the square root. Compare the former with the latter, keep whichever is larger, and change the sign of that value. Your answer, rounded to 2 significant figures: -12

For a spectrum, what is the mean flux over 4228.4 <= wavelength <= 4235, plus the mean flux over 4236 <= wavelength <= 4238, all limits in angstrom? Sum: 76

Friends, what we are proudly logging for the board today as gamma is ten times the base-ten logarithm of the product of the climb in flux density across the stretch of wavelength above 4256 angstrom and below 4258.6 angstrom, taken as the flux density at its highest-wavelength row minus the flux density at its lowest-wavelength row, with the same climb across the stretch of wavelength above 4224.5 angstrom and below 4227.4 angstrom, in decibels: 20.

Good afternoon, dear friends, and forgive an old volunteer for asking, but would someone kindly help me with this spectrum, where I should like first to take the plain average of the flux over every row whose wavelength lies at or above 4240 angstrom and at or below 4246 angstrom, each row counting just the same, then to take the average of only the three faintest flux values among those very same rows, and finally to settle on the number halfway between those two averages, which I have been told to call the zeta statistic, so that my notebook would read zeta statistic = 41.9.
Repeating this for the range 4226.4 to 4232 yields 33.2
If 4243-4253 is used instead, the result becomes 42.6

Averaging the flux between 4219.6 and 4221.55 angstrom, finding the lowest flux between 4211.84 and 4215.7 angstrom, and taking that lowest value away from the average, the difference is 13.0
